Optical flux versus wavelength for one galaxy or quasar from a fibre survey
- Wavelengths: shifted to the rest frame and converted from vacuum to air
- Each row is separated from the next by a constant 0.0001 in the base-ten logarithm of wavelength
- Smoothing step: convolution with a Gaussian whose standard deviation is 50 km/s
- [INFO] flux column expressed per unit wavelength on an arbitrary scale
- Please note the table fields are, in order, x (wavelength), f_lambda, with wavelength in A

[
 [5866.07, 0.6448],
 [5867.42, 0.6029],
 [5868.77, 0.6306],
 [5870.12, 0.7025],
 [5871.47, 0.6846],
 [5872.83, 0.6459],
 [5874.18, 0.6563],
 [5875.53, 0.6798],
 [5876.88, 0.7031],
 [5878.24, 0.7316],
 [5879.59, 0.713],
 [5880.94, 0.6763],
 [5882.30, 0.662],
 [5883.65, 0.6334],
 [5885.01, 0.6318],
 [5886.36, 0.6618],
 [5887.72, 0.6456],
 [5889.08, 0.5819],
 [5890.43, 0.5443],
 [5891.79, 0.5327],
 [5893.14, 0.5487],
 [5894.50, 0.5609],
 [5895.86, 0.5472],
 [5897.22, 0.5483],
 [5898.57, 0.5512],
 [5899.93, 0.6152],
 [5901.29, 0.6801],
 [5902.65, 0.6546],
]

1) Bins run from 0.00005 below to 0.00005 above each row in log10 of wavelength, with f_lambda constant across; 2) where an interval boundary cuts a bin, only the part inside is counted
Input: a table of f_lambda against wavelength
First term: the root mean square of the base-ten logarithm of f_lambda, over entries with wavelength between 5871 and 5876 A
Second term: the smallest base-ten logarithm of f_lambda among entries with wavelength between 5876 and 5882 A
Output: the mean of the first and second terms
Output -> 0.00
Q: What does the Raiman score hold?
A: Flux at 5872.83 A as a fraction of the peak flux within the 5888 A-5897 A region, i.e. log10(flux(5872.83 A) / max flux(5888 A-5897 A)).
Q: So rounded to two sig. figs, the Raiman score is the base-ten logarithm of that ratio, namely 0.045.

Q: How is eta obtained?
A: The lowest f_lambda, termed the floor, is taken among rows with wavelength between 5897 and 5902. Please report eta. 0.5483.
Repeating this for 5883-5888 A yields 0.6318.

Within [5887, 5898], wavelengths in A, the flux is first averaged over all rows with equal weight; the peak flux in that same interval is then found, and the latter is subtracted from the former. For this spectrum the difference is -0.082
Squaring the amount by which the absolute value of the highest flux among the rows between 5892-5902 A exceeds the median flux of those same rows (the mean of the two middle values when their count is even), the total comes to 0.017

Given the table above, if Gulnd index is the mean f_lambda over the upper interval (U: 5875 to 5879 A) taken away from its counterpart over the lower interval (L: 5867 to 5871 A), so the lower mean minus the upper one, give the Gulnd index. -0.06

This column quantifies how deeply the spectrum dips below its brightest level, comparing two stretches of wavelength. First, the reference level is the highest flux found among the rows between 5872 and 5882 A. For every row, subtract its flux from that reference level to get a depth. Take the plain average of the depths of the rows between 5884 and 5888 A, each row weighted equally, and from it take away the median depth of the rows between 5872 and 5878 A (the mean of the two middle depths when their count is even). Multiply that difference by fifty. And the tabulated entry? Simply 1.1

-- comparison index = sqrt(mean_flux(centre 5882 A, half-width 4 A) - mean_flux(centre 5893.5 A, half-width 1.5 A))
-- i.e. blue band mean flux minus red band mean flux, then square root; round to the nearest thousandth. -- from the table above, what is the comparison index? 0.346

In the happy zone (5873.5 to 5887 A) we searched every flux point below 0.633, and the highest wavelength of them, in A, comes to 5885.01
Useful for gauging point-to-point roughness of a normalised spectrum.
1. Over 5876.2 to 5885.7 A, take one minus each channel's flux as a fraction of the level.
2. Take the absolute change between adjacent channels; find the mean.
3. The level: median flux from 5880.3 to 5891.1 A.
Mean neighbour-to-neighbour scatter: 0.033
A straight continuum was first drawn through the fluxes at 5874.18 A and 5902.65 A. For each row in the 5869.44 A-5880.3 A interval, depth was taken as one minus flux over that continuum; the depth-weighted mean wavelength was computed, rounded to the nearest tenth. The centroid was 5876.1 A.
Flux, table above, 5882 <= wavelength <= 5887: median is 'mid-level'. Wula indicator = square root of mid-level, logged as 0.80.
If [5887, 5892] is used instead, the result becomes 0.75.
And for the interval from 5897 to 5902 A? 0.76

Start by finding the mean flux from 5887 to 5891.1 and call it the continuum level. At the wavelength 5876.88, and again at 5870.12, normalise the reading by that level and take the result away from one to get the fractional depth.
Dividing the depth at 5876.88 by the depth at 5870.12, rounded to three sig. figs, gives 1.01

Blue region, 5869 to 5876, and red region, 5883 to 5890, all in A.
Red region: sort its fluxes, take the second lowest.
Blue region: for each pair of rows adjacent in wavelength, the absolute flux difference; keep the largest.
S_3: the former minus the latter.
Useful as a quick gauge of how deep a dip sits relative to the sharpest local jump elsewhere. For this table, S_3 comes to 0.59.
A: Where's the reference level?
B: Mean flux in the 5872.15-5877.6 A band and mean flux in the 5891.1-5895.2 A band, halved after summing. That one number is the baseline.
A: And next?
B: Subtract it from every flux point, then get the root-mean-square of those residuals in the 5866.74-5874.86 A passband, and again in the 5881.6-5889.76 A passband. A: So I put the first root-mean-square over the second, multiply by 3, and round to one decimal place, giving 4.4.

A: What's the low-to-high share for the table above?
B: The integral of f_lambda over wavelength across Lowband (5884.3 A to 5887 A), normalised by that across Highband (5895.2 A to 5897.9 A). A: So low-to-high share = 1.18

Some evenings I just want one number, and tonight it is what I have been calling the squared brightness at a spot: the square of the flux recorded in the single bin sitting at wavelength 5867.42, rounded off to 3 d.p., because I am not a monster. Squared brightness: 0.363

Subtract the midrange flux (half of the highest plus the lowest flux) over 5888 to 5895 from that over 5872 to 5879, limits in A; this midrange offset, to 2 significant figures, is 0.13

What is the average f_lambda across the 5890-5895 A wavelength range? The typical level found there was 0.55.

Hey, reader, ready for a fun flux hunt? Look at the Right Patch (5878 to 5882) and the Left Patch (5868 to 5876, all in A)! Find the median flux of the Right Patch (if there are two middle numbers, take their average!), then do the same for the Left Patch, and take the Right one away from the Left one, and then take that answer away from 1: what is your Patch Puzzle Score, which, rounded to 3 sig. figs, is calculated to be 1.04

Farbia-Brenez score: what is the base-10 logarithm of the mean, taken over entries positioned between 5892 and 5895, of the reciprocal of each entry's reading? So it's 0.26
